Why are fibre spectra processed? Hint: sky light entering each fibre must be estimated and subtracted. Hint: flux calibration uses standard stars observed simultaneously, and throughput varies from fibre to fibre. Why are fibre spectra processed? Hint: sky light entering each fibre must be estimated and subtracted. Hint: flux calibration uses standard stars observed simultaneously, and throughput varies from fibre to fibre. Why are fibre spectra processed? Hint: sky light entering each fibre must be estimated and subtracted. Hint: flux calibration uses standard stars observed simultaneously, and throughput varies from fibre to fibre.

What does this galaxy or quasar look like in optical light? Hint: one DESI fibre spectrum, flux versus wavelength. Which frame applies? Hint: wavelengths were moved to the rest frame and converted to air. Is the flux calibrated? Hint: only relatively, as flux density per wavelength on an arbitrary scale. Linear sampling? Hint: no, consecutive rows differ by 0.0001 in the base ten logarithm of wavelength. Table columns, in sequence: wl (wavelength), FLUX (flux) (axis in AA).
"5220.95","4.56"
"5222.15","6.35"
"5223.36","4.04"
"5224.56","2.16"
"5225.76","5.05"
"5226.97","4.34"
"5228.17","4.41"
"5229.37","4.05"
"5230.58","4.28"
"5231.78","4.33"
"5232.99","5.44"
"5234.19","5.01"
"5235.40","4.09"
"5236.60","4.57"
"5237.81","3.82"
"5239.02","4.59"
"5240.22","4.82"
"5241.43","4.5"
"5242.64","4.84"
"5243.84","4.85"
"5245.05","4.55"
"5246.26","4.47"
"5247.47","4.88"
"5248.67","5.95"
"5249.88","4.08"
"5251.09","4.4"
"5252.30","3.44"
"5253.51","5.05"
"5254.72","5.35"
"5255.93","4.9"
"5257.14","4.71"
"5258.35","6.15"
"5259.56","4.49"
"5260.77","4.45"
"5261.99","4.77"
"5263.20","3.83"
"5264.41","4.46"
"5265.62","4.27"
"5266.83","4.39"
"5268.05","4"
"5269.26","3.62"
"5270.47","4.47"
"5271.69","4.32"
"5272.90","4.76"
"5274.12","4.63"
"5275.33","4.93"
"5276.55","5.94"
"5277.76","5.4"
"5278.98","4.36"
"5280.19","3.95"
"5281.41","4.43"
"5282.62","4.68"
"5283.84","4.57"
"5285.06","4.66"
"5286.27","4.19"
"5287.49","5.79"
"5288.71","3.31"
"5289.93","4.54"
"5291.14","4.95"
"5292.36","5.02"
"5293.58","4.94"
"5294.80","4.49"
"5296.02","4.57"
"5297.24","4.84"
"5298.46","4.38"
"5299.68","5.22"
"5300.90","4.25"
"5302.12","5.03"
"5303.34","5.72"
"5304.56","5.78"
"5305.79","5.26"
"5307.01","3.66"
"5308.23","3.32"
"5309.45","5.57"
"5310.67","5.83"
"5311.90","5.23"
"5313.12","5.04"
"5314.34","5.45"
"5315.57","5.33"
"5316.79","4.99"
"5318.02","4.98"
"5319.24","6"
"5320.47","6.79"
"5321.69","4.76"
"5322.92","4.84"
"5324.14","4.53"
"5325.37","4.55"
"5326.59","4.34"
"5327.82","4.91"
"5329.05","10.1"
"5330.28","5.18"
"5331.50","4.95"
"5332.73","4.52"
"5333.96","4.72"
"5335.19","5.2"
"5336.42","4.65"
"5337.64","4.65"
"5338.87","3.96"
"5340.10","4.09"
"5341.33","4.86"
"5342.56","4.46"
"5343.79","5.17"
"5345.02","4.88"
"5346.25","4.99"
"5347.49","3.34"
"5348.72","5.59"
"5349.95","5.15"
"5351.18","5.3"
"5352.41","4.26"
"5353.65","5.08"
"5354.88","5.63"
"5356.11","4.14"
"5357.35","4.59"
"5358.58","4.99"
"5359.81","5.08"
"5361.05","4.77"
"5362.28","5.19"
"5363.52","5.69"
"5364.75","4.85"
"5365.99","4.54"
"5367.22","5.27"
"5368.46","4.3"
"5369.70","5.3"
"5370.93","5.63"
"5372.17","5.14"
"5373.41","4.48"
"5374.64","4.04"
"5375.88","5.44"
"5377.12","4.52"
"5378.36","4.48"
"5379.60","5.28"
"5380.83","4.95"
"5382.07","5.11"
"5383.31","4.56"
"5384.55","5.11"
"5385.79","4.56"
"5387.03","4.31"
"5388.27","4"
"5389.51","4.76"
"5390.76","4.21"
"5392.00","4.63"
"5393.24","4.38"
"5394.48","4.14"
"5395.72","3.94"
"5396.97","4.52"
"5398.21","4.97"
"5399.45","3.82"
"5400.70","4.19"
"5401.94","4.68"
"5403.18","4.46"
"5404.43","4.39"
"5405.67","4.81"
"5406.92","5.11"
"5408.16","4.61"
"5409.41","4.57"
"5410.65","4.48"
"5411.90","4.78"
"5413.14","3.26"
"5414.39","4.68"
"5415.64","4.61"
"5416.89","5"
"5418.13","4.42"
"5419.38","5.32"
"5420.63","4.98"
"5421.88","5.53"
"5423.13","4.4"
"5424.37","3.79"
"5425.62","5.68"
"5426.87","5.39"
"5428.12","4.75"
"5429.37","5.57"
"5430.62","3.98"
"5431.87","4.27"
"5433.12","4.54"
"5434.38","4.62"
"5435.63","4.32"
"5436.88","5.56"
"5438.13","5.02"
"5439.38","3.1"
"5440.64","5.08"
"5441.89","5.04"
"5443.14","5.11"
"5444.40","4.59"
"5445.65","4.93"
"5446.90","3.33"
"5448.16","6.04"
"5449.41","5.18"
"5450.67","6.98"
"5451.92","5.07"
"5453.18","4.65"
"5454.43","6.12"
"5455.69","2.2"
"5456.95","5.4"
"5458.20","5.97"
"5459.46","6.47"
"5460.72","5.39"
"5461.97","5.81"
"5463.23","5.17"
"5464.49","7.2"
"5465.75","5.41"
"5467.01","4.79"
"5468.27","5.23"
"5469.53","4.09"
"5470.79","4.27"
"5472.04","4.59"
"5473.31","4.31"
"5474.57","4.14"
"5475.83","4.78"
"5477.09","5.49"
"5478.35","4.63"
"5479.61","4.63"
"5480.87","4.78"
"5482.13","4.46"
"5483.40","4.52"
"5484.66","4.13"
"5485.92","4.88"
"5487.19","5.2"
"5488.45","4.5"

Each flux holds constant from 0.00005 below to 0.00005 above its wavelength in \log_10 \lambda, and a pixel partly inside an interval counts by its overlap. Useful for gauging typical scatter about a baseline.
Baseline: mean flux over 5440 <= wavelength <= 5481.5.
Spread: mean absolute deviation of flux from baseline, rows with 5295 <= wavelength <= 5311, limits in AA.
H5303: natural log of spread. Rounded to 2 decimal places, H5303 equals -0.44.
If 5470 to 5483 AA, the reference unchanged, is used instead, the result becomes -0.62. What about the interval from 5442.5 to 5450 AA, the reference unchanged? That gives -0.54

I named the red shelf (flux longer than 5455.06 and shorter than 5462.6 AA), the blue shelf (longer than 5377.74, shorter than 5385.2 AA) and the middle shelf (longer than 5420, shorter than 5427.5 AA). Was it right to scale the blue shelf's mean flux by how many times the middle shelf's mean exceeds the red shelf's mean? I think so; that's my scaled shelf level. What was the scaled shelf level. 4.7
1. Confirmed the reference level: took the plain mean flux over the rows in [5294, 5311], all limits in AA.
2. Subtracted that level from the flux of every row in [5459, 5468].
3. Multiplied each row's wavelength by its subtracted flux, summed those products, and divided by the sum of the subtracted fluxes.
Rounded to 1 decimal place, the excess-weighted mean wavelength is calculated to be 5462.5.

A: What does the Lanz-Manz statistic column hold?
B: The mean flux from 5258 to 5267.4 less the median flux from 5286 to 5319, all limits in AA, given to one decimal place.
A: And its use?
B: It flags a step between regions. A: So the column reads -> -0.4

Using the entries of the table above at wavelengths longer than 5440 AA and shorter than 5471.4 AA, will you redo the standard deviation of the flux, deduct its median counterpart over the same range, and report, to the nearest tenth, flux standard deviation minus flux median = -4.1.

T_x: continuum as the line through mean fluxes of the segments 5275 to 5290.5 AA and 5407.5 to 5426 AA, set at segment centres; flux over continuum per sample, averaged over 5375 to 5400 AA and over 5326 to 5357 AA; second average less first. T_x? 0.08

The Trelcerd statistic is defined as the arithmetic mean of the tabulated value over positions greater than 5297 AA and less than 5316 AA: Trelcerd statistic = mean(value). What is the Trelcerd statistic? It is 4.99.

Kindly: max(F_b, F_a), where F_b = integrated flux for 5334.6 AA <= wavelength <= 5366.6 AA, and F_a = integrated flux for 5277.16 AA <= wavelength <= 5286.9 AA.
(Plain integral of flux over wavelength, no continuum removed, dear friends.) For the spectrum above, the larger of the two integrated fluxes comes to 154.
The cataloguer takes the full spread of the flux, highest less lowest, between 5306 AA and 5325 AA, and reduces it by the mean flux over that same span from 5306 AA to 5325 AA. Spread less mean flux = -1.6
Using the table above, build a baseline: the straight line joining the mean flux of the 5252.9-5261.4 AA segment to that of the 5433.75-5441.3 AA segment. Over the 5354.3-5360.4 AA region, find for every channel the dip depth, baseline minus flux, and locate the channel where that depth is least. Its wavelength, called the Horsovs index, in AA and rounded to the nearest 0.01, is 5354.88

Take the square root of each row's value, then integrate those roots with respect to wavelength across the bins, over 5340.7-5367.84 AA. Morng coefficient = 60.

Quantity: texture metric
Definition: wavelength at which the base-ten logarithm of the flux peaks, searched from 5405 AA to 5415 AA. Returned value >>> 5406.92 AA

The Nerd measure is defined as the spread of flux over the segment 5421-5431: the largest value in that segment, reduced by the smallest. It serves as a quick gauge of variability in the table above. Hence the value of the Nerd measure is 1.9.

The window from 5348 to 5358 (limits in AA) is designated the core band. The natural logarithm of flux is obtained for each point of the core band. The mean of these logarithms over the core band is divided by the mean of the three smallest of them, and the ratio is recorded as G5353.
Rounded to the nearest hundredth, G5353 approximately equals 1.09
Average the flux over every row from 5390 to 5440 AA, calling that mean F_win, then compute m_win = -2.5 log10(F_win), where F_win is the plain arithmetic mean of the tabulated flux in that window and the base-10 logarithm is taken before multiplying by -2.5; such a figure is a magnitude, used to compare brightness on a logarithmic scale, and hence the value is -1.65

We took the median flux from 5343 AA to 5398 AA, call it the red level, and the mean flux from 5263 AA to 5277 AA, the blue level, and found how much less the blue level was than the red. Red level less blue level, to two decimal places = 0.34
